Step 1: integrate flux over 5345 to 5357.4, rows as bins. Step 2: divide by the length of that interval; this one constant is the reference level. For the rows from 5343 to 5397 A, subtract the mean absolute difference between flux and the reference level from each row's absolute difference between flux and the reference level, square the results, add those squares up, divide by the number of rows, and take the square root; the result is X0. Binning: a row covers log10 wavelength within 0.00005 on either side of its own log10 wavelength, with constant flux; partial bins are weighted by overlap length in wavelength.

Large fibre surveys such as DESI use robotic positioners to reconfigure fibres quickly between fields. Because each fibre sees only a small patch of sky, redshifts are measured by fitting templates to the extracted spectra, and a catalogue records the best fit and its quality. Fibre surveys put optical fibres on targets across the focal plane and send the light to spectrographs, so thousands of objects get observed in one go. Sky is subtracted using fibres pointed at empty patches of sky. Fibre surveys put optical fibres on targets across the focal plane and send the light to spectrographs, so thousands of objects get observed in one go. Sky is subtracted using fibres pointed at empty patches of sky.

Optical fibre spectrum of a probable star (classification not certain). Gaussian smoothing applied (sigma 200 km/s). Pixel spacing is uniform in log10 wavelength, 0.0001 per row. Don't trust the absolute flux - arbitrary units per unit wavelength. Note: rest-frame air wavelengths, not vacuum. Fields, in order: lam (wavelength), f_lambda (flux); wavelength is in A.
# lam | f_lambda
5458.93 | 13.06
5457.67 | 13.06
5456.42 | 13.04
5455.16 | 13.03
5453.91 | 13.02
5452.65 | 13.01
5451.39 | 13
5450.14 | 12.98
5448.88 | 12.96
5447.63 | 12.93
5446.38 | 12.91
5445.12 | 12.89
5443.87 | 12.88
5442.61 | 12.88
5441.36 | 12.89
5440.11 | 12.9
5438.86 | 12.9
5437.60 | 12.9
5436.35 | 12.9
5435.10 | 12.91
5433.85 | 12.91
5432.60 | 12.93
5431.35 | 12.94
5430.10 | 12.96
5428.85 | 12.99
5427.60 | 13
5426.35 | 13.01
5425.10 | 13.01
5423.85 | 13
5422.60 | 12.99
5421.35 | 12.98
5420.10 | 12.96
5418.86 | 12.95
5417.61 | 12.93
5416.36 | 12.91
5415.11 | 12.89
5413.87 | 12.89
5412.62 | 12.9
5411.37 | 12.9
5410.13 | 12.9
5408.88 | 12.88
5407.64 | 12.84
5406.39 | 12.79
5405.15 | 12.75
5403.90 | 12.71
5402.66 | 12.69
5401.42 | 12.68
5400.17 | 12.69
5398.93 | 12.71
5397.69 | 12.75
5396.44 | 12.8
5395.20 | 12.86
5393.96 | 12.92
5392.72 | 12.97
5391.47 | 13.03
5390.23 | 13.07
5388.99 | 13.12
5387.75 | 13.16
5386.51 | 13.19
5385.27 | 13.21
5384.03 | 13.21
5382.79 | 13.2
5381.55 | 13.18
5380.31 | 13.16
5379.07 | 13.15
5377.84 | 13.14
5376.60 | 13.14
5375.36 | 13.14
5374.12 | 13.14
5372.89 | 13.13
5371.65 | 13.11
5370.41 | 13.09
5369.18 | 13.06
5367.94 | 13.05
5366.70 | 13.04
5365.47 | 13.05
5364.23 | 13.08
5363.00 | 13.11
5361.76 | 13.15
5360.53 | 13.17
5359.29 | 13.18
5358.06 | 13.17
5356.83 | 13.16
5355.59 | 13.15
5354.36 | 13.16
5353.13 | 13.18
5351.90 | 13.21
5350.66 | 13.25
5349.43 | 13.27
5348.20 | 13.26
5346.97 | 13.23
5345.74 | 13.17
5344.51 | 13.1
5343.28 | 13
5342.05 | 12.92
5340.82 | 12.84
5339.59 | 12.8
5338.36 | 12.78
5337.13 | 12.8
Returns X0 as 0.09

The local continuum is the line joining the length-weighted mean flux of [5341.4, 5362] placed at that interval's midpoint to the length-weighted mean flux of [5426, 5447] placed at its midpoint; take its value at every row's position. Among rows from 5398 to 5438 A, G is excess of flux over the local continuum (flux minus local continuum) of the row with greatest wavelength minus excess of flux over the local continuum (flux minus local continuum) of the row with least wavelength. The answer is 0.3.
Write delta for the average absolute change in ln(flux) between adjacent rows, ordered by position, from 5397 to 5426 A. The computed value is 0.0015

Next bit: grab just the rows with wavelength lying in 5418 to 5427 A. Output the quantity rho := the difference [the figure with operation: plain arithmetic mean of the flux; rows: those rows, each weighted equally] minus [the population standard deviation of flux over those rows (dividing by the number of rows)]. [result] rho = 13.0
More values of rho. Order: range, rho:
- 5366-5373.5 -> 13.0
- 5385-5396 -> 12.9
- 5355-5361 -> 13.2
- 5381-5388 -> 13.2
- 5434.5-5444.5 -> 12.9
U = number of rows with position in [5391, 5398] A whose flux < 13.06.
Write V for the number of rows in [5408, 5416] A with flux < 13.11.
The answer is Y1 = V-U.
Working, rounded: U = 6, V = 6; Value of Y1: 0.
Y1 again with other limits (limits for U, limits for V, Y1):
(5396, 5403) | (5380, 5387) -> -6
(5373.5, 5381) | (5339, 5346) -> 5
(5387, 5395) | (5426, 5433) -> 3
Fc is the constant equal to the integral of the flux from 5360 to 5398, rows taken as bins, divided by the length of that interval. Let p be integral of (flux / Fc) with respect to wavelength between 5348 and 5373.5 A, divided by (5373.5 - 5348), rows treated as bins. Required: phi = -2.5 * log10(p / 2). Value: 0.748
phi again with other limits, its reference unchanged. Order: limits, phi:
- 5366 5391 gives 0.748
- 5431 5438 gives 0.766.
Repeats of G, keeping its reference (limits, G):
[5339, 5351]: 0.5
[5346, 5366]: -0.1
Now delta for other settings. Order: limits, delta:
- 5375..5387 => 0.0008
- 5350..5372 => 0.0015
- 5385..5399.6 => 0.0035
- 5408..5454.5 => 0.0009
